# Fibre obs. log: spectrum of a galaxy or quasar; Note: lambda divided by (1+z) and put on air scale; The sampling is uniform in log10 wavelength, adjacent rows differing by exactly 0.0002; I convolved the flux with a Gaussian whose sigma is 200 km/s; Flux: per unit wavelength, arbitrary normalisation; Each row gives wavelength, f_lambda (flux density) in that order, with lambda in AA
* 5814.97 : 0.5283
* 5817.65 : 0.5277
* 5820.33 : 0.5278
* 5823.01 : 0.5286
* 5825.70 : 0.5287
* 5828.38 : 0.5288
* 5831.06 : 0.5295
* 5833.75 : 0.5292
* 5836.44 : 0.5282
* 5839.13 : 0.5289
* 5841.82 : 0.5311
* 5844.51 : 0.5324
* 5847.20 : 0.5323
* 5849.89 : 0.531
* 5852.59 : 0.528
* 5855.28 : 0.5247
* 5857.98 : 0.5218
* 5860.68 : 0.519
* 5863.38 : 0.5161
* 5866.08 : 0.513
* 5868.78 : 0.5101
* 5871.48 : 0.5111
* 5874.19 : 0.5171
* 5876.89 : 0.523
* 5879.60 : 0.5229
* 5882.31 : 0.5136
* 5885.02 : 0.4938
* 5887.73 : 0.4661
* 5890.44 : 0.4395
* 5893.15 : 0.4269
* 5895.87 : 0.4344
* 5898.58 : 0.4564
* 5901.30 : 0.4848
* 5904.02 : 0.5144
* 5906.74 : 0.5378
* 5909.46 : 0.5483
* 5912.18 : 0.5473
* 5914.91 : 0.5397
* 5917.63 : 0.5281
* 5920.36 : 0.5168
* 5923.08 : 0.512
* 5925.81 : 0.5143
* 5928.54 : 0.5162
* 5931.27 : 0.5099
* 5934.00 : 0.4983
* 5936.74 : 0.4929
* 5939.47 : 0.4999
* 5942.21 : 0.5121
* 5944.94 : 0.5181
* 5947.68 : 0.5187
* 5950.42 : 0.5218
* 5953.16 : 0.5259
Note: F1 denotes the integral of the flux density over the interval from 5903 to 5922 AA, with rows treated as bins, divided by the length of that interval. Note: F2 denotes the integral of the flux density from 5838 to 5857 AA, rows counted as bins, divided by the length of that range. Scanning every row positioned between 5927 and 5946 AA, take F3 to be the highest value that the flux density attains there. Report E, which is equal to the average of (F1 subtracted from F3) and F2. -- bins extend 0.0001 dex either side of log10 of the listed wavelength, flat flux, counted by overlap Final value 0.257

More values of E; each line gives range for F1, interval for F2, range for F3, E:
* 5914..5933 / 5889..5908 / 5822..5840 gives 0.240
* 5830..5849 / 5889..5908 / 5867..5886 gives 0.232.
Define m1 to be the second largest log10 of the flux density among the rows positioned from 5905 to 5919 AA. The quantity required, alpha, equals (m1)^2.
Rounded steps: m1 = -0.262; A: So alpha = 0.069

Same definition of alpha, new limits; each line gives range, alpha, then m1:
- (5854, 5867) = 0.080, -0.282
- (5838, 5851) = 0.075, -0.274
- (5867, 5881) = 0.079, -0.282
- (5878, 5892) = 0.084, -0.289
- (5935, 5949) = 0.082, -0.286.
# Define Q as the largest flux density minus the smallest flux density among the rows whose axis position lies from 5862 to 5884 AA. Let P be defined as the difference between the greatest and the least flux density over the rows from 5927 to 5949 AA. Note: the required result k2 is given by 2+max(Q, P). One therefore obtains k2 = 2.03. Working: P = 0.026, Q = 0.01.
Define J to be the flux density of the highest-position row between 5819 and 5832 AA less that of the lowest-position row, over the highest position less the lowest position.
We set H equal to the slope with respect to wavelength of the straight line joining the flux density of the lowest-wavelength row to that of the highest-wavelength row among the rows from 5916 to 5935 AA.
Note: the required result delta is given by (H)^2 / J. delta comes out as 0.021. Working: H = -0.0018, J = 0.0002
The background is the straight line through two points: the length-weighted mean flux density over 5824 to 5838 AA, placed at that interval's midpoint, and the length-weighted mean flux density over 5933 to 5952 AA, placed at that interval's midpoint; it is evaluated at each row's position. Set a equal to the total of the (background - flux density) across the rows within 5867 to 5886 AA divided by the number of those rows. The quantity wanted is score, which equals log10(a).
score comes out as -2.1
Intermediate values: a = 0.008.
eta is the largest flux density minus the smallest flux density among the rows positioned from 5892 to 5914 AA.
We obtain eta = 0.12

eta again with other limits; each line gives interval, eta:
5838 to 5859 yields 0.01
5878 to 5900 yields 0.10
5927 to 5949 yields 0.03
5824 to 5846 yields 0.00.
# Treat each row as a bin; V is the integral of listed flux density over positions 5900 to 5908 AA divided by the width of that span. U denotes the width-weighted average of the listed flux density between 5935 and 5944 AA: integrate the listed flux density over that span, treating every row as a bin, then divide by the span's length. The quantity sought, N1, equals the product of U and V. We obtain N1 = 0.257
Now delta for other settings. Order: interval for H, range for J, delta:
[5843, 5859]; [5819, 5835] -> 0.006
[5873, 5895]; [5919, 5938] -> -0.016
